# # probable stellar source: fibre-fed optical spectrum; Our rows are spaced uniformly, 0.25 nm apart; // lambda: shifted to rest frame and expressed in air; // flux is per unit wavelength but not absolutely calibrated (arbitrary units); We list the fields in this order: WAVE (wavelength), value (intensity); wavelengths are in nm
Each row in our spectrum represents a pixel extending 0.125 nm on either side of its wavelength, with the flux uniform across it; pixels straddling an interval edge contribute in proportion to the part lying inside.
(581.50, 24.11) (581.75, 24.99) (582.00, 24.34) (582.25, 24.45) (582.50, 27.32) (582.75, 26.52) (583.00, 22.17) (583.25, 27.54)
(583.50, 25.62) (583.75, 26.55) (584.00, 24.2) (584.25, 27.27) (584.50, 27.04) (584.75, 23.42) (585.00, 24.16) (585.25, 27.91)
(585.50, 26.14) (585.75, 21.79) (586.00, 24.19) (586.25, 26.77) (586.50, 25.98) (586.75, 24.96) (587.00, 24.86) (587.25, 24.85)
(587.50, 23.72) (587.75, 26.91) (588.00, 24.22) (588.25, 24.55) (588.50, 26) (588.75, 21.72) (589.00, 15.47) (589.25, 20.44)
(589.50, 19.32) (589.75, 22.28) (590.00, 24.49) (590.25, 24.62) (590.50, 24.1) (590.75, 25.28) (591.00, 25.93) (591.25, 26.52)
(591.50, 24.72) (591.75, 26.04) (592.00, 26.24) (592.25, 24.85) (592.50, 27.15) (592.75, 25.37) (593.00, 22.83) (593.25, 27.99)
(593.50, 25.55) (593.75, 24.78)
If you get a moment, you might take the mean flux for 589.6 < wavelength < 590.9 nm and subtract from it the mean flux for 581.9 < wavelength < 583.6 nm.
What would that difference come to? -1.3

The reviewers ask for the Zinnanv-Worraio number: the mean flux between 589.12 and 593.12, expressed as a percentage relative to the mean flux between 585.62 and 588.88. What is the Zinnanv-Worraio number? 98.9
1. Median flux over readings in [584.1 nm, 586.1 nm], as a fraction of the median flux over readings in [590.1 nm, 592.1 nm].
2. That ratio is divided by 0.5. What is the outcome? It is 1.97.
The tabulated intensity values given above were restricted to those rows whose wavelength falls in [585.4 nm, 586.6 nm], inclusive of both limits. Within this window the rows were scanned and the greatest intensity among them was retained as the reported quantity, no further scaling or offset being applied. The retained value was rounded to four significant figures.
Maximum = 26.77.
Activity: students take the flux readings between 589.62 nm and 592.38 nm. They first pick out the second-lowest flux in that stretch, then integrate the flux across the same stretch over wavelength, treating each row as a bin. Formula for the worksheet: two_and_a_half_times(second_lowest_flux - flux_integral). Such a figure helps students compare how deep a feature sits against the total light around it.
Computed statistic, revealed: -112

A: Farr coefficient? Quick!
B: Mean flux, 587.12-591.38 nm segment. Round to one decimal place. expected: 23.6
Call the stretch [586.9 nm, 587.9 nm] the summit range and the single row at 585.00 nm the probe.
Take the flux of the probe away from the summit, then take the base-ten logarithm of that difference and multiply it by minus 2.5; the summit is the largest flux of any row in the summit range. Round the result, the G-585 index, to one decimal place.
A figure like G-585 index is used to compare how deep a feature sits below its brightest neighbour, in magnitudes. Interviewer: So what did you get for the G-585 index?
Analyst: -1.1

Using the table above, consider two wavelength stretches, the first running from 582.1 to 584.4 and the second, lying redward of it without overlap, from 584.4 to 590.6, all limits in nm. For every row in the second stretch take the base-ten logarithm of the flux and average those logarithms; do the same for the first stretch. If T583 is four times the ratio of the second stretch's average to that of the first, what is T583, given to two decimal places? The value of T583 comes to 3.91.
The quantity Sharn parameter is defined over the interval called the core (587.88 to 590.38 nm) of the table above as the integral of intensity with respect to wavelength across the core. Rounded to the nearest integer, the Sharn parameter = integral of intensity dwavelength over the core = 56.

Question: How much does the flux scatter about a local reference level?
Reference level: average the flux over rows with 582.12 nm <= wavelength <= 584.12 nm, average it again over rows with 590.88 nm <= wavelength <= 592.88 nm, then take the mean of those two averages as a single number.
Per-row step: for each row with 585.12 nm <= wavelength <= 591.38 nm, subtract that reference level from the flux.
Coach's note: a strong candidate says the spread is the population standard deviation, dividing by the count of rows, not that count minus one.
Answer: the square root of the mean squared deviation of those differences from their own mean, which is 2.7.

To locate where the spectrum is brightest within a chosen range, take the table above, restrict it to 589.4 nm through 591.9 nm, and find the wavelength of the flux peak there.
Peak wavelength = 591.25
